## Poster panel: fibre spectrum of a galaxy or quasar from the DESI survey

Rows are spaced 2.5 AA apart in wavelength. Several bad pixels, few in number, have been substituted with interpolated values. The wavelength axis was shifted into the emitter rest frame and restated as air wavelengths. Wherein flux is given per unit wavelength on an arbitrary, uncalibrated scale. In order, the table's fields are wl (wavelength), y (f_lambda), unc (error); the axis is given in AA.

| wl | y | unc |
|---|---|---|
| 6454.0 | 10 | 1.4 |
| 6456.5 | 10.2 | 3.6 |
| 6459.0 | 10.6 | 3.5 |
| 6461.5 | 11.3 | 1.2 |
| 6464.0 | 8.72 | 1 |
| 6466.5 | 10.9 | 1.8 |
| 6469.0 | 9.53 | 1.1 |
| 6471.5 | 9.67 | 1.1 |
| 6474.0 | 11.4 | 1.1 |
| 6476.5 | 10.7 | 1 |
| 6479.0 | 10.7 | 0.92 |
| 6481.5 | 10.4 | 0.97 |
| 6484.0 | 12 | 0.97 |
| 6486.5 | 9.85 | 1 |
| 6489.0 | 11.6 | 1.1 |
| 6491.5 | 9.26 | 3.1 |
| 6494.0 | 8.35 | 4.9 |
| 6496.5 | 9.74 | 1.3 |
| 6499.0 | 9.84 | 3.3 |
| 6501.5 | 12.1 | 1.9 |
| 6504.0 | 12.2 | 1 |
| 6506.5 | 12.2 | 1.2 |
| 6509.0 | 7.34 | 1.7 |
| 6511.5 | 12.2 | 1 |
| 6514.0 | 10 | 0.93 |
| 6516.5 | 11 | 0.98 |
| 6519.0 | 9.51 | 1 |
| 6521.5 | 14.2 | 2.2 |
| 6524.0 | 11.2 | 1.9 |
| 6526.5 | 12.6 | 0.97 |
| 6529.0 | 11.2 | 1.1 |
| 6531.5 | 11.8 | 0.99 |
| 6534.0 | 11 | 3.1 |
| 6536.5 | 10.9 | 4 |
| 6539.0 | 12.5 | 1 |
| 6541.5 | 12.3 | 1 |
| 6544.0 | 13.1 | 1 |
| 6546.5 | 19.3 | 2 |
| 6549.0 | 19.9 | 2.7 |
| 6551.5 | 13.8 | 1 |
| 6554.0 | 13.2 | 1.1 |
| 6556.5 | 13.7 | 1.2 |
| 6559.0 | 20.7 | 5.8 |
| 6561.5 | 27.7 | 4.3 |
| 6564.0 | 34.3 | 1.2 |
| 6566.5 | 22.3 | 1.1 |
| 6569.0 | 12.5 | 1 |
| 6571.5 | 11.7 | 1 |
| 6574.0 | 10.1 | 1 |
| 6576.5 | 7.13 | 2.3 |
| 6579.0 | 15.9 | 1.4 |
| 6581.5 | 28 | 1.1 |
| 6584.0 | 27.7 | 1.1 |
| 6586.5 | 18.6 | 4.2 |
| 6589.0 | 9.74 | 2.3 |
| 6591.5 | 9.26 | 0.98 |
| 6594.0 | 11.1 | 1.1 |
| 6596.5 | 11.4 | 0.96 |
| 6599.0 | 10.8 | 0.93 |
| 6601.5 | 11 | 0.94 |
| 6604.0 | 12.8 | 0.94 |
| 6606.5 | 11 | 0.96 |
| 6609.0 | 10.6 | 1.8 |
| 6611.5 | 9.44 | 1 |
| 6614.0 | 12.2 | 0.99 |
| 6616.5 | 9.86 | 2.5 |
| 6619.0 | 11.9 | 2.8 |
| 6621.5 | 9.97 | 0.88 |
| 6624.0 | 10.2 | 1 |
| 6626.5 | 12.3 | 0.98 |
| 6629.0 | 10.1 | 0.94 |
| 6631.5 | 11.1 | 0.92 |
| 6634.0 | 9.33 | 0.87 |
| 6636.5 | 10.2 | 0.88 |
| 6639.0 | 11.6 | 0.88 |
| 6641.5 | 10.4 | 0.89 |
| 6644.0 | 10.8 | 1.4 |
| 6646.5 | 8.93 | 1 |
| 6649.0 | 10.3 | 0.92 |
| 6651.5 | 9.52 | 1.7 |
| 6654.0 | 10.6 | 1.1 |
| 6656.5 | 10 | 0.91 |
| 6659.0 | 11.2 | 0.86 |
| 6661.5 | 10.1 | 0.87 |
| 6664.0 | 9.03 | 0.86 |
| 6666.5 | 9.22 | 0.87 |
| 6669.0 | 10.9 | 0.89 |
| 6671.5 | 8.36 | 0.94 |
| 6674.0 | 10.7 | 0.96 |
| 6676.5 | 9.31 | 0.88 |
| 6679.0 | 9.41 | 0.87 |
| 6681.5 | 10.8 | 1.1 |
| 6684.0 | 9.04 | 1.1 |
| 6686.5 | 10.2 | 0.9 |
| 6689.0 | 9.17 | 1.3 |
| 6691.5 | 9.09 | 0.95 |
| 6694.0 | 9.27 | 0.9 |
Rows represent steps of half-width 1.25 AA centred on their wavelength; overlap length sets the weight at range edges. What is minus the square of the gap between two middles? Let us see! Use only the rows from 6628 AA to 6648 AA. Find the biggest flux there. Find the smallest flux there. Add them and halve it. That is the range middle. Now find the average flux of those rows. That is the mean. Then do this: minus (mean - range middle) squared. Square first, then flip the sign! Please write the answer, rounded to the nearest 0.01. 0.00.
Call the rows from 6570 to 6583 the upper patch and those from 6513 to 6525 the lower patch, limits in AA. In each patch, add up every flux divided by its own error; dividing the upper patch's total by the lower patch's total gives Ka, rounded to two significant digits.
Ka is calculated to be 1.4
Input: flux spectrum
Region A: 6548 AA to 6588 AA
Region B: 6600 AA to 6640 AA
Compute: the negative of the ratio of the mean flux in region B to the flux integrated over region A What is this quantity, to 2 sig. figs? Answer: -0.015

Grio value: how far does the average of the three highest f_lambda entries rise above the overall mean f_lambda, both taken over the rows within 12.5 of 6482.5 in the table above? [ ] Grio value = 1.3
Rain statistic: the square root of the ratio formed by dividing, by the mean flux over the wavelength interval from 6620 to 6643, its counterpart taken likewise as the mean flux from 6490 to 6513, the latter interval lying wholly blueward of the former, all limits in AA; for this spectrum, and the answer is 0.99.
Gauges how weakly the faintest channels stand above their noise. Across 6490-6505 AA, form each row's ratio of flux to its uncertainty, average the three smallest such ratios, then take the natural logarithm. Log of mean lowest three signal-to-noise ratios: 0.9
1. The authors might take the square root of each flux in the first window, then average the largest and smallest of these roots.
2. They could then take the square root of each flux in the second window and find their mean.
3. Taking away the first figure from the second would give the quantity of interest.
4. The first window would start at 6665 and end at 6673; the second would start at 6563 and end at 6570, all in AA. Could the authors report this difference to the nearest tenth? 1.6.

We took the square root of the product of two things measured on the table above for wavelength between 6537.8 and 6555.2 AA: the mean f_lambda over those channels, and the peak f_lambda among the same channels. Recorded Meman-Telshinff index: 17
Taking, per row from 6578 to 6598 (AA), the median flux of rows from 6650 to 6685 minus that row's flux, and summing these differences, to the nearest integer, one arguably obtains -54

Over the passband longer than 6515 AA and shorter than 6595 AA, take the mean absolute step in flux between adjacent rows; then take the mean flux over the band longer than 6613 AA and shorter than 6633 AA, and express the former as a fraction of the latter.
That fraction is 0.35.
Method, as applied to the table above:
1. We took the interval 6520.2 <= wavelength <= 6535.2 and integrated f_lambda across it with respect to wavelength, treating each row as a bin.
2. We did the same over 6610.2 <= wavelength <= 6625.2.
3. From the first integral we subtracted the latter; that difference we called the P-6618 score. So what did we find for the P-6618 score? 21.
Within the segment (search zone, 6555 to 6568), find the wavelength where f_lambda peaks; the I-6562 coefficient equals 6564.0 AA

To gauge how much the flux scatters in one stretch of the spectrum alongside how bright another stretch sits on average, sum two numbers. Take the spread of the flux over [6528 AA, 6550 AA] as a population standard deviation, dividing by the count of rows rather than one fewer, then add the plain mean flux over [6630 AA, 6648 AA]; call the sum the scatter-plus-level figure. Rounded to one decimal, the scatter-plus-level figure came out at 13.6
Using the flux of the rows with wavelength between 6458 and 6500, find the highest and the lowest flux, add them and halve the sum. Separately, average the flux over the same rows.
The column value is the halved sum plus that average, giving 20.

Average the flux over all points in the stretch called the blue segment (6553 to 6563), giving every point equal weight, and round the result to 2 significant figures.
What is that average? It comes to 19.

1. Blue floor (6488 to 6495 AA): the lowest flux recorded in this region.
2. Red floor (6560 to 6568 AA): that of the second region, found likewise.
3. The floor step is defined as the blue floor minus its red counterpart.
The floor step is -14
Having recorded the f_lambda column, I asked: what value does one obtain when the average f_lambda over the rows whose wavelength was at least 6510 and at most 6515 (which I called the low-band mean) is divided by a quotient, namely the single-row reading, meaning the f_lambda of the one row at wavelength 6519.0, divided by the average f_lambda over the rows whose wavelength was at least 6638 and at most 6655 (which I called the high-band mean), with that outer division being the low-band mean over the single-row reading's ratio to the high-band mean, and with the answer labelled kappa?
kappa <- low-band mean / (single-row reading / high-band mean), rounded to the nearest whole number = 12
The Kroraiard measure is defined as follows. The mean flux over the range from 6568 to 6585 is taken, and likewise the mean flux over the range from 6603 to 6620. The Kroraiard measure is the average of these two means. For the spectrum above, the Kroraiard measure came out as 14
